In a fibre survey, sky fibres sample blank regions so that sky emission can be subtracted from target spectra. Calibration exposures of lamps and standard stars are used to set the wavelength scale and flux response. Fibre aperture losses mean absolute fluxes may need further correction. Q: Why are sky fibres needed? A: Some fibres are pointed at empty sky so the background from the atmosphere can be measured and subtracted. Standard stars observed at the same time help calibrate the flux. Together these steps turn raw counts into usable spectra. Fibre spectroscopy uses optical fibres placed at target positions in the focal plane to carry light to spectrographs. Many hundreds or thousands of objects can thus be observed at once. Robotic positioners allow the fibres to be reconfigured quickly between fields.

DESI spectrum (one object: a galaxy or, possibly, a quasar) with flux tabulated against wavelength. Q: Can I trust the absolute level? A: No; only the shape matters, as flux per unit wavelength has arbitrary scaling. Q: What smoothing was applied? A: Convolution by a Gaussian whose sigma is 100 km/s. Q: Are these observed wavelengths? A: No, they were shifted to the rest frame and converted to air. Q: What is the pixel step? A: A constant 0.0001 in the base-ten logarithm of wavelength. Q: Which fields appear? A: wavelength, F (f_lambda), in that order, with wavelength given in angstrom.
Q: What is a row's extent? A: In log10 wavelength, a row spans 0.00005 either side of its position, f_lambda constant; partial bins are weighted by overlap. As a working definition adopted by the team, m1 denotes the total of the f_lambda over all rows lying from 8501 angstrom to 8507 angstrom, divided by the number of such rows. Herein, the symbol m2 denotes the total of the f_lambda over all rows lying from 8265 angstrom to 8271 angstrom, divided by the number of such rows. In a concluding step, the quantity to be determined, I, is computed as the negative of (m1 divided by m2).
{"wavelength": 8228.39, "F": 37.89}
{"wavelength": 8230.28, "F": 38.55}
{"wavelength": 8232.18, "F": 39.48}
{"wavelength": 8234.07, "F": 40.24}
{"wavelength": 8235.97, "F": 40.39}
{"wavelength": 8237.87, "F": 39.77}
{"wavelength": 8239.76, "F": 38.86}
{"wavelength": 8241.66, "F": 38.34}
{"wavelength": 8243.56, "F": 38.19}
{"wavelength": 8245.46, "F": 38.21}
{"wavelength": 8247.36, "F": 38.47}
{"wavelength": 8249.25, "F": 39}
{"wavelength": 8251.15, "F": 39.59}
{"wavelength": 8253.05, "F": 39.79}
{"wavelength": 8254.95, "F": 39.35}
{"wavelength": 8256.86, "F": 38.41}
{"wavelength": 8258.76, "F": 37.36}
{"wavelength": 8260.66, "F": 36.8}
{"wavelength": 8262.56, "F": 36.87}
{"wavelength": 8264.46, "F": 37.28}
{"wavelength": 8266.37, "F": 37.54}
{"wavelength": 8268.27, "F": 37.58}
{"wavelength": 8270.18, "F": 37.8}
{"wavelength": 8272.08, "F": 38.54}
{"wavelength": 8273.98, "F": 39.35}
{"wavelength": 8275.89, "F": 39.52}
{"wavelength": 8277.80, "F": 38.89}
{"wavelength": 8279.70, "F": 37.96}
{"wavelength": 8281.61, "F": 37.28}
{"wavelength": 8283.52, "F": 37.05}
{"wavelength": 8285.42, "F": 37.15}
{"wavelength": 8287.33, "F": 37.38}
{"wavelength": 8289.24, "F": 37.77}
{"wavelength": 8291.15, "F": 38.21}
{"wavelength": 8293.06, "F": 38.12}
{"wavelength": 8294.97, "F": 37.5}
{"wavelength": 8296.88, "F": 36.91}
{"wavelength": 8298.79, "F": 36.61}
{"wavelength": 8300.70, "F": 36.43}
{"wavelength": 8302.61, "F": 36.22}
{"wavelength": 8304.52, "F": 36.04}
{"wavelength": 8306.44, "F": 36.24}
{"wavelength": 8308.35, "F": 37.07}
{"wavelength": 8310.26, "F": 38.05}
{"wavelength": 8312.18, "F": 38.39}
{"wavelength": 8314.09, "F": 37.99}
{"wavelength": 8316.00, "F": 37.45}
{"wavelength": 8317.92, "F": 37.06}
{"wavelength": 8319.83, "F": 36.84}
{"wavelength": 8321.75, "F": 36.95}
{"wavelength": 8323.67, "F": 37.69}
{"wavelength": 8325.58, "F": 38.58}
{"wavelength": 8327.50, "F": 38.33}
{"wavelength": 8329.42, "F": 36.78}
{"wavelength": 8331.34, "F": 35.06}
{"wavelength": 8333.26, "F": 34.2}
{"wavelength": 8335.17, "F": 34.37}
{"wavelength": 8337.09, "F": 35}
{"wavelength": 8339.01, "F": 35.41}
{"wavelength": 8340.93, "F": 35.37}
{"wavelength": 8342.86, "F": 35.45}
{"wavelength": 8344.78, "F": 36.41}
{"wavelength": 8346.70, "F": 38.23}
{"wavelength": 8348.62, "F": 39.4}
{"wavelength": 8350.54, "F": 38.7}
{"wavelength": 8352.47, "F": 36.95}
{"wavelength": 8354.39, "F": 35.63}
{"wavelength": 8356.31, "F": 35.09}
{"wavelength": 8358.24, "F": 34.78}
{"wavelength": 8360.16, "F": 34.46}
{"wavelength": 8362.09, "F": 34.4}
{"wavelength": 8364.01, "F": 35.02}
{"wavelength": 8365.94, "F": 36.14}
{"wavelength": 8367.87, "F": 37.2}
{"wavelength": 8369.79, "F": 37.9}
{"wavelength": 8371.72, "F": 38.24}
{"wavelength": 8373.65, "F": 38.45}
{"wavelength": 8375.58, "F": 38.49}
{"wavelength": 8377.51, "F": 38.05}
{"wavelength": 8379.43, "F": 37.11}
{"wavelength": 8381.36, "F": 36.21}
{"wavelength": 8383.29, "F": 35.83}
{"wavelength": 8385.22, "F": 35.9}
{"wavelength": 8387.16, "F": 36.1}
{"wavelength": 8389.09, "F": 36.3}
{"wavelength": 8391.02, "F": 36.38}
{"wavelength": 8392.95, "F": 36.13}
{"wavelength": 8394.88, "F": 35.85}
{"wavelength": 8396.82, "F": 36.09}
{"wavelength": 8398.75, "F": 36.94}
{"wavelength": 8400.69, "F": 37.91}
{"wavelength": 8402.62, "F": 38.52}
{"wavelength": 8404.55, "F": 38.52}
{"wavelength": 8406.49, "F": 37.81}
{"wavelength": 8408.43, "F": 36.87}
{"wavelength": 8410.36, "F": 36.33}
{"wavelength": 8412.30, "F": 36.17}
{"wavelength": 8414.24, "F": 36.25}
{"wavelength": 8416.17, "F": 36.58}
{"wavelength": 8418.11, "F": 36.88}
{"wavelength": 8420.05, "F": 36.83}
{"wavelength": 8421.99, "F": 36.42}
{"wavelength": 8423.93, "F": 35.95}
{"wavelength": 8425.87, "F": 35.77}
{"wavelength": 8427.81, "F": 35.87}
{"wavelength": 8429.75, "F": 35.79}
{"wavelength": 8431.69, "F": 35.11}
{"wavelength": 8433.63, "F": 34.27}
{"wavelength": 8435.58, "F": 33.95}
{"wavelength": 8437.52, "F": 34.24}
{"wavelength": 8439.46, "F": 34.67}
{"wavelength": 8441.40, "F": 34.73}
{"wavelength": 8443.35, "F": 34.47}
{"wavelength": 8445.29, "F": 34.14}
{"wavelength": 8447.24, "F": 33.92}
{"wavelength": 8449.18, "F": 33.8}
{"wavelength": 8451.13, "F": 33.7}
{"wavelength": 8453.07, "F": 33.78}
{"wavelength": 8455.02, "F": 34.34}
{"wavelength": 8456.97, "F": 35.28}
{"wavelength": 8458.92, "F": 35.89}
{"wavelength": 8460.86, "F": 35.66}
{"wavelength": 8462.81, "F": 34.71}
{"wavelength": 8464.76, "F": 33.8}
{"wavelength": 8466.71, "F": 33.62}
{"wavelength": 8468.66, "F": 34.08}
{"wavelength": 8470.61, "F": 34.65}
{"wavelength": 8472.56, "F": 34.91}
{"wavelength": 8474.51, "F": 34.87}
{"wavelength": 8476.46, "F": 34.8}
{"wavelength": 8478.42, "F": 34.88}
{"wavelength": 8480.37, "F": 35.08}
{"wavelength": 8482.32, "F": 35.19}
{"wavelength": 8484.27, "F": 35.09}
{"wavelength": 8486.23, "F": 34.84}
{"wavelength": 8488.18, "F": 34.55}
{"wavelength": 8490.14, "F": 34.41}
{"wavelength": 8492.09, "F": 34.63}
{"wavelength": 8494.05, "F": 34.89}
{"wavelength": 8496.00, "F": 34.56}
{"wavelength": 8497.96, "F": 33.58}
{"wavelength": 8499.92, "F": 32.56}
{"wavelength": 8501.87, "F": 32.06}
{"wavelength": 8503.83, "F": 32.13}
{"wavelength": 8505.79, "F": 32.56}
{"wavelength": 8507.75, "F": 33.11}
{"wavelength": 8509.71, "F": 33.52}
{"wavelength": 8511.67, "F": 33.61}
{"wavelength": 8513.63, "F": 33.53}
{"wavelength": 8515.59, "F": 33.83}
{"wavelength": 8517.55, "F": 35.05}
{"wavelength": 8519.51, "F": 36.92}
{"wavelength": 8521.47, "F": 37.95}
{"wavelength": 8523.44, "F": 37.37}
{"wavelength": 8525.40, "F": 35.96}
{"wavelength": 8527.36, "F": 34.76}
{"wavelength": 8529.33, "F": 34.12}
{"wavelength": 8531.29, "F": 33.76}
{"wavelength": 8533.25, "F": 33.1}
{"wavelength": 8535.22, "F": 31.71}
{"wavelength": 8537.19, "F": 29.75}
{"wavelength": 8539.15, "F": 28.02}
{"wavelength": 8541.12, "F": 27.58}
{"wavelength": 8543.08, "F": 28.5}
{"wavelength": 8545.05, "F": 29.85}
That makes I -0.86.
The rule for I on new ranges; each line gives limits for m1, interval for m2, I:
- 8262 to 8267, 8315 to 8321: -1.00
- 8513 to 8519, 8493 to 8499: -0.99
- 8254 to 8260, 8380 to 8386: -1.07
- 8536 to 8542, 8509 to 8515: -0.85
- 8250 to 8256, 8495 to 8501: -1.18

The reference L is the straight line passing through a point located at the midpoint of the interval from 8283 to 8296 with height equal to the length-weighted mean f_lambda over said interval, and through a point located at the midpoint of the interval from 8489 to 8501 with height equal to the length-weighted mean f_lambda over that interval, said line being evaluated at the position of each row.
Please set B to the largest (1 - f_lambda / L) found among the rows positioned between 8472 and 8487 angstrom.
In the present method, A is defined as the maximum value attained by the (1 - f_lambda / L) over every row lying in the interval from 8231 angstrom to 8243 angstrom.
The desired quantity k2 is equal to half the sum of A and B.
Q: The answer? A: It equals 0.00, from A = 0.003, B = -0.011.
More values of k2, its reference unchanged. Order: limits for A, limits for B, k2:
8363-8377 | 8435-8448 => 0.03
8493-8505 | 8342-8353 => 0.05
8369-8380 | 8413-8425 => -0.02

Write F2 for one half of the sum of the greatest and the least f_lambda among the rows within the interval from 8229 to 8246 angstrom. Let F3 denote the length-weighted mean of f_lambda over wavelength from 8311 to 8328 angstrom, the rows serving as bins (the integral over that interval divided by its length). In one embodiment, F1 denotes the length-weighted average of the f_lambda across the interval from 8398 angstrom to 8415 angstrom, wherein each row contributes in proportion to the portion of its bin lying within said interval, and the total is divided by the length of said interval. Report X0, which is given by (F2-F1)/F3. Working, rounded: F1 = 37.3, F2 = 39.3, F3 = 37.7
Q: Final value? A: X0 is 0.054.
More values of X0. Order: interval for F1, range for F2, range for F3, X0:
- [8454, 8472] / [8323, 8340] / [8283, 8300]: 0.046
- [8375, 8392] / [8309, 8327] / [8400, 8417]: 0.028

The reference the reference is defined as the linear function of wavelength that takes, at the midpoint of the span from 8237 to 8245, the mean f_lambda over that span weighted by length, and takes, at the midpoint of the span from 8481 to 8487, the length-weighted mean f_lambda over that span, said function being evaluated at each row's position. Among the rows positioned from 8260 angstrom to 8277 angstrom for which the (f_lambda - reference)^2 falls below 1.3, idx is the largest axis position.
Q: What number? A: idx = 8273.98 angstrom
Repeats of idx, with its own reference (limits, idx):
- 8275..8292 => 8291.15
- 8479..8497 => 8496.00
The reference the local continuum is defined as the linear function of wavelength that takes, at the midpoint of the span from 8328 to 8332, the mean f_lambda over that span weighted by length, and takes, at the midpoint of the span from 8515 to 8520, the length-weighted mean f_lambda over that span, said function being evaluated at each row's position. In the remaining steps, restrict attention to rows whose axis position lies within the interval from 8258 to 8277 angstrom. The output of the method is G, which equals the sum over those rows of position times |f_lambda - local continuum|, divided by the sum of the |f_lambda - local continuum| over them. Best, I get 8270.9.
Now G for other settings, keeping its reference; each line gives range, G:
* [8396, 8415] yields 8404.4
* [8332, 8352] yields 8343.0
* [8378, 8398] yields 8385.7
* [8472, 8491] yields 8482.1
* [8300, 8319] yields 8312.3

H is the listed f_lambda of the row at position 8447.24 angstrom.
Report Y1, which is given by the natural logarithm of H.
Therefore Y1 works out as 3.52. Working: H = 33.92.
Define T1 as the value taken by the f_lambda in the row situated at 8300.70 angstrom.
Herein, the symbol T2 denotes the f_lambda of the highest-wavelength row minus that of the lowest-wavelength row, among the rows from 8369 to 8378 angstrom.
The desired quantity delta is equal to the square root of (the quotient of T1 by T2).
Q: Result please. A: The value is 15.6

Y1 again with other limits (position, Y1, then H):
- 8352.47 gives 3.61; 36.95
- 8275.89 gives 3.68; 39.52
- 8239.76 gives 3.66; 38.86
